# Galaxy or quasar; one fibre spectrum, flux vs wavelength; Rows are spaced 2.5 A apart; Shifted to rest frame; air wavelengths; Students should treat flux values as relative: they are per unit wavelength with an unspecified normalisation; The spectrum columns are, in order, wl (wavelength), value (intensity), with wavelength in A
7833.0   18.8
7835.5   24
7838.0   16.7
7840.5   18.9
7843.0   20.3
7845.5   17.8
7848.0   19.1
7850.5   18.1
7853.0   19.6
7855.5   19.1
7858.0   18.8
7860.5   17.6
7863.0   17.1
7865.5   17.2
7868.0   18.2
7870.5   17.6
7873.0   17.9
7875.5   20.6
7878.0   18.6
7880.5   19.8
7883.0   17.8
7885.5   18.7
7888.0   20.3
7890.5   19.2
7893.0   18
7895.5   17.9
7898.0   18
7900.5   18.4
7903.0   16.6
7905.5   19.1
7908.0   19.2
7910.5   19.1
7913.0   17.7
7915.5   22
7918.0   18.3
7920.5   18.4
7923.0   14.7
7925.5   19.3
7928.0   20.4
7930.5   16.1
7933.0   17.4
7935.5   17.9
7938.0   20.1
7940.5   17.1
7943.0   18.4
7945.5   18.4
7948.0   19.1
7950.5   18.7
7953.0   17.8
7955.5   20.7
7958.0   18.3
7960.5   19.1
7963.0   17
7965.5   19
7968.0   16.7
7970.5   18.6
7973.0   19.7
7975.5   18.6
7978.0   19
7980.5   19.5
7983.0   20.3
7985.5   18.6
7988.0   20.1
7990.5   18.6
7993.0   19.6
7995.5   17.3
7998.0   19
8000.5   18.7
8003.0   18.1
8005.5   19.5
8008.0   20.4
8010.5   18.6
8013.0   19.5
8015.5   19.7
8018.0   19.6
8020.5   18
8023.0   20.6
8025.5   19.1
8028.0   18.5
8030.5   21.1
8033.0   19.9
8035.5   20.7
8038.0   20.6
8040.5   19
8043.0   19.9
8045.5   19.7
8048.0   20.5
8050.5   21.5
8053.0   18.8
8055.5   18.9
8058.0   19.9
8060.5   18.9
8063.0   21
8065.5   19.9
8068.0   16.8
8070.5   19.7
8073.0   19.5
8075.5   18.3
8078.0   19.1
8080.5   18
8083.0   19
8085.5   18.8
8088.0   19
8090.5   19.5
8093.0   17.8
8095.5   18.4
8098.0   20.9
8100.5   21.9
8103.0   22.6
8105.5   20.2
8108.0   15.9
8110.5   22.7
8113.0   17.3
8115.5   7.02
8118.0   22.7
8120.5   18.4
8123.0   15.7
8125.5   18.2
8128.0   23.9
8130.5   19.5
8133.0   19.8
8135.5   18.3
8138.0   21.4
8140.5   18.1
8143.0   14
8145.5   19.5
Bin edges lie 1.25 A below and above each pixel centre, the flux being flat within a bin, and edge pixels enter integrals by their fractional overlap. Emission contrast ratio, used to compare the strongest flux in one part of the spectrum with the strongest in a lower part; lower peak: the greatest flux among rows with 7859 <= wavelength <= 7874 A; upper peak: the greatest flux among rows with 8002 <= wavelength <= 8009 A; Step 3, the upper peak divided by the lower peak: 1.12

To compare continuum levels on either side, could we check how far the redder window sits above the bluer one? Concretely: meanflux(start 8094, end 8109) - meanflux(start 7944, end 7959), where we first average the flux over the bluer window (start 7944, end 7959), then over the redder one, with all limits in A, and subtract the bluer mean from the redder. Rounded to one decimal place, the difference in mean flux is 1.2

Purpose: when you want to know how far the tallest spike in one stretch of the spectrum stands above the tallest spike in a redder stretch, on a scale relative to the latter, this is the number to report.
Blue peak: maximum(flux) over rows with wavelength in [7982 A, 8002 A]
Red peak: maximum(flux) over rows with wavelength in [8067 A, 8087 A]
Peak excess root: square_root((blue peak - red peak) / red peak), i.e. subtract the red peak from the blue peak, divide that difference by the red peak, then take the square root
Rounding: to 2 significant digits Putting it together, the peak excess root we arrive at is 0.17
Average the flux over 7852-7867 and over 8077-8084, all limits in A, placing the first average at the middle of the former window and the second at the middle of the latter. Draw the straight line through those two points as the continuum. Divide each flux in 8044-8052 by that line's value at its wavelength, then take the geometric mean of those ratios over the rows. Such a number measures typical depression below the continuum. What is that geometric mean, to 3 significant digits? 1.10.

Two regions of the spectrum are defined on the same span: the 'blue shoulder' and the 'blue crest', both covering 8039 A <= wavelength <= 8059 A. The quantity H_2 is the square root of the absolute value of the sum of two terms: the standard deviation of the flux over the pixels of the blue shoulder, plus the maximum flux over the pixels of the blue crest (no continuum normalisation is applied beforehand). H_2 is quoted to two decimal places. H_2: 4.73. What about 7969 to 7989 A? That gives 4.58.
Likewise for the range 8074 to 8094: 4.48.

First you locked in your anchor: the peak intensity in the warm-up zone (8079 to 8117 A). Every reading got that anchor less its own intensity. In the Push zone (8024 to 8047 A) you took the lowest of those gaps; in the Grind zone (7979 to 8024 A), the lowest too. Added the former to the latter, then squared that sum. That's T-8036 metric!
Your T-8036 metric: 13.7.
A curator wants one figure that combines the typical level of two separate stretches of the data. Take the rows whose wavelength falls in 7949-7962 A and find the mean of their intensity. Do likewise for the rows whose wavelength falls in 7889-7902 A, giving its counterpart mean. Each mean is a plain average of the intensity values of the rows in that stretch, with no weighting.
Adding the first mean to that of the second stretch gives 37.2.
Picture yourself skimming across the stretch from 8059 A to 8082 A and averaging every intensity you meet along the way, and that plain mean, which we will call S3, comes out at 19.0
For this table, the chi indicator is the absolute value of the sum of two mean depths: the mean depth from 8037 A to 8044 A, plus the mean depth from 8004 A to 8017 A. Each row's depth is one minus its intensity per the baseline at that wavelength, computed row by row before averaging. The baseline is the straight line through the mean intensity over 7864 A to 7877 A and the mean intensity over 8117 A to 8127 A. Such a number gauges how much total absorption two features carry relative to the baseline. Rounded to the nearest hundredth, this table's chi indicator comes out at 0.12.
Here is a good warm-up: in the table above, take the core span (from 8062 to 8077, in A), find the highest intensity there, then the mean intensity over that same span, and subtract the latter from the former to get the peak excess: 1.8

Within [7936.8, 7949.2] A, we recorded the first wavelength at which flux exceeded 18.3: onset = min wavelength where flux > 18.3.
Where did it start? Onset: 7938.0 A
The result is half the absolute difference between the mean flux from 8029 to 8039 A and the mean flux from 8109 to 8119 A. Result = 1.6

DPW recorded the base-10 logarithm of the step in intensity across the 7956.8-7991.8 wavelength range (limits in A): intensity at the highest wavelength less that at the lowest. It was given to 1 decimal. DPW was -0.5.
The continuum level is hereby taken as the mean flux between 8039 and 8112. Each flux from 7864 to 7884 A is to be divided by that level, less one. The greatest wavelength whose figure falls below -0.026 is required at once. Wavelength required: 7883.0 A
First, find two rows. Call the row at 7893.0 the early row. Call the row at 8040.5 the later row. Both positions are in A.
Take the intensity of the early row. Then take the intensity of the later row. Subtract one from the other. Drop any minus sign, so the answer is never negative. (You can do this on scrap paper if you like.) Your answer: 1.0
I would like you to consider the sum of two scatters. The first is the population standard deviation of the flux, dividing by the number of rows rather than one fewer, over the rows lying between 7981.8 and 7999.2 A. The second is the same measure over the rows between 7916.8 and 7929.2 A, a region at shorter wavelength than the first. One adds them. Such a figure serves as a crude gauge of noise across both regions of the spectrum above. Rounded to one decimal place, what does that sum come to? 2.9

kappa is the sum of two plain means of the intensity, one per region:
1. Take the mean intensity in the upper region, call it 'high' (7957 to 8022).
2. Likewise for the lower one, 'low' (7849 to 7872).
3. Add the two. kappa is 37.0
